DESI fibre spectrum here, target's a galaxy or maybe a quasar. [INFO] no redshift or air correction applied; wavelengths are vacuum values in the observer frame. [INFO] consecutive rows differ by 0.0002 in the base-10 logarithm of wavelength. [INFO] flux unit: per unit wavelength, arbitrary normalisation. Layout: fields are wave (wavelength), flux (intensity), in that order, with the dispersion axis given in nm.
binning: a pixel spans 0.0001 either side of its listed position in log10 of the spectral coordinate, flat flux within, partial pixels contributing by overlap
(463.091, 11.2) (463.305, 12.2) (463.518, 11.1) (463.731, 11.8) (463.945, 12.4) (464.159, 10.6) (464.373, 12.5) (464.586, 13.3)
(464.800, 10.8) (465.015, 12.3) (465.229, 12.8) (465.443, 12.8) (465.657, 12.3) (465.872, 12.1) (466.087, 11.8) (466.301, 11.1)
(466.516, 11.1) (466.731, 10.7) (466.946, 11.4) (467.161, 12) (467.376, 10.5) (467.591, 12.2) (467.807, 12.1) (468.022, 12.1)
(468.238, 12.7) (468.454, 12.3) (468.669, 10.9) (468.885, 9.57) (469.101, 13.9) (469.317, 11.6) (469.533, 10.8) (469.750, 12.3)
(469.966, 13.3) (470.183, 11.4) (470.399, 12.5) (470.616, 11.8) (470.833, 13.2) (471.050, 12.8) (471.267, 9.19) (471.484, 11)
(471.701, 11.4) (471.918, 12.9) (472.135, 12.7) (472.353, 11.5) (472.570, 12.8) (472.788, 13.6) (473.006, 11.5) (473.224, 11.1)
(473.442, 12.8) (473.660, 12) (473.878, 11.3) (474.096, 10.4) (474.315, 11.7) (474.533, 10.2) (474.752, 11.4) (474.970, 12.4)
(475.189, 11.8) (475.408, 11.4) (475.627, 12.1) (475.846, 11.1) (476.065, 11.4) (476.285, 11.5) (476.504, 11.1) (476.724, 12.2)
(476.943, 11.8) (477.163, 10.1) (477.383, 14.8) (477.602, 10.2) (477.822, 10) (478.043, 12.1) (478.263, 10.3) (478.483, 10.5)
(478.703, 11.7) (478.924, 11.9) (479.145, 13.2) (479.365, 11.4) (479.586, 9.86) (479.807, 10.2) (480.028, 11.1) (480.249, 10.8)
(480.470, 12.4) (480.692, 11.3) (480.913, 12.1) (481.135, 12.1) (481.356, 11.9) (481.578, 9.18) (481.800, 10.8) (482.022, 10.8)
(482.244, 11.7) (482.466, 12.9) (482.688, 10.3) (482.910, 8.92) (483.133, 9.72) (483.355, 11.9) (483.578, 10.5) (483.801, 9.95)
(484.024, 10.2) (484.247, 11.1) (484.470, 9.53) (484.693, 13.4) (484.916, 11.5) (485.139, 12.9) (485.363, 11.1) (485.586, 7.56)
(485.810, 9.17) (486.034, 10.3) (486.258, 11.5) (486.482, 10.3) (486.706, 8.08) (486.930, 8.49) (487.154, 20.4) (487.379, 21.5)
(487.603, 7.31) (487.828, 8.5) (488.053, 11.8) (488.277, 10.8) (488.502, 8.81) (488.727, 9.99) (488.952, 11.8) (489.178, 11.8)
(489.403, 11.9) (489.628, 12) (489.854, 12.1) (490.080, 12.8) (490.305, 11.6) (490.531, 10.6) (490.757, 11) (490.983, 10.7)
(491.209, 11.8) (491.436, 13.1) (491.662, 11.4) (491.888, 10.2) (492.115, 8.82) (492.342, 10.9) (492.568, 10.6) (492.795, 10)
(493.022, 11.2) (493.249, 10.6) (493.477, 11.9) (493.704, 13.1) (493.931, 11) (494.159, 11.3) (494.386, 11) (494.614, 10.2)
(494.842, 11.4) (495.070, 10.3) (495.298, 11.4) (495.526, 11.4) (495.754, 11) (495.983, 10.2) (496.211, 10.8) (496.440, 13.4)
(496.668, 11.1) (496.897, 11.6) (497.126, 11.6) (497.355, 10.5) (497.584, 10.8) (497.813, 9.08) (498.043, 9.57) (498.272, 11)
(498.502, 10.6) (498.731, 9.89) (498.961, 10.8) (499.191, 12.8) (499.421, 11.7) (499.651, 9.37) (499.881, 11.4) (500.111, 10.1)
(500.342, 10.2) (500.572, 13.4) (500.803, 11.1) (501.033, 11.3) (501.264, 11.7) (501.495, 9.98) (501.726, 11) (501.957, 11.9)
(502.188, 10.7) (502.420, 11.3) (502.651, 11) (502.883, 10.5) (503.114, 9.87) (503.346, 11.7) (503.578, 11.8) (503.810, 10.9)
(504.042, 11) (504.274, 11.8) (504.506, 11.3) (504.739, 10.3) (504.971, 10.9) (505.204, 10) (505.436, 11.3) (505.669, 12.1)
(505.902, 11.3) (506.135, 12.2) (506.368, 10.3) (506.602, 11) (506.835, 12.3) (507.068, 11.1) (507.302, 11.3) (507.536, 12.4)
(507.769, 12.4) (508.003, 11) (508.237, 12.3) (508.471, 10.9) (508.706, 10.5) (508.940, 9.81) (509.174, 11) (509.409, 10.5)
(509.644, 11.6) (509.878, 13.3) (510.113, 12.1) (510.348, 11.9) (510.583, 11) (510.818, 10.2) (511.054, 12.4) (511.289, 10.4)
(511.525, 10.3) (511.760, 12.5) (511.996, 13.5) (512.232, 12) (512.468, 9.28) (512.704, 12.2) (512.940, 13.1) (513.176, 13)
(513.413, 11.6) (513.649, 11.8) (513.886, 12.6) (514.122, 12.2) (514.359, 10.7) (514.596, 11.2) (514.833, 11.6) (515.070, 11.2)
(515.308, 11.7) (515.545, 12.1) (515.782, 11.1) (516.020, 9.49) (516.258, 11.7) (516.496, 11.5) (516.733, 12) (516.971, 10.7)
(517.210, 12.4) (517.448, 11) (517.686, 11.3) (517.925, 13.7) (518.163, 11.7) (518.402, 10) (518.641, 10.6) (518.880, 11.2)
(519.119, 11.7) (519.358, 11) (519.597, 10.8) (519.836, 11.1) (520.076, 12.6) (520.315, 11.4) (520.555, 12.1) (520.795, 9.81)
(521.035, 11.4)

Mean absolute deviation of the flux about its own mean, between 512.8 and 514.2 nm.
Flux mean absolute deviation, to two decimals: 0.52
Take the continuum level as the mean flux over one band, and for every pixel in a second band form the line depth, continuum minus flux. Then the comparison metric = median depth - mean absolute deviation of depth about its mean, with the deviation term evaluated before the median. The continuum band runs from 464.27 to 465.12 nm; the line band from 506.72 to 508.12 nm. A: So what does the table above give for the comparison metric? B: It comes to -0.19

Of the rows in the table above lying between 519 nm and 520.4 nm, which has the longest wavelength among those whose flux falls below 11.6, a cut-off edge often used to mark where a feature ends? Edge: 520.315 nm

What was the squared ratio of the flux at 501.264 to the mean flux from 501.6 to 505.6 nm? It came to 1.13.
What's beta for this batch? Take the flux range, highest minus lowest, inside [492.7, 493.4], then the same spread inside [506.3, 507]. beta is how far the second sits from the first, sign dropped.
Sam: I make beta 0.80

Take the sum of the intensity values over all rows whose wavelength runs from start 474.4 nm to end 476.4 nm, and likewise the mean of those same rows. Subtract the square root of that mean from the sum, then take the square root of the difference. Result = 10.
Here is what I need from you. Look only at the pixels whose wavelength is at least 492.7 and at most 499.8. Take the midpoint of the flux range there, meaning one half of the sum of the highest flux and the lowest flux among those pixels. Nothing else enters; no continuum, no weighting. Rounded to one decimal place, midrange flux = 11.2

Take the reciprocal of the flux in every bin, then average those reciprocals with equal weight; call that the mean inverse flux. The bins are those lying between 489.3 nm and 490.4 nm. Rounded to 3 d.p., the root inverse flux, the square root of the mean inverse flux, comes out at 0.288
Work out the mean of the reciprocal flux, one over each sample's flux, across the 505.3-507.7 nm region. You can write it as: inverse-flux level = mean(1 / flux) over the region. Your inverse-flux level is 0.0870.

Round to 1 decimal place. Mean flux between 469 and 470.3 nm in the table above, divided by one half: 24.4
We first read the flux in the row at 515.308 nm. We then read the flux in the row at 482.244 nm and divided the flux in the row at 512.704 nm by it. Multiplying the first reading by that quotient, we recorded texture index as 12.2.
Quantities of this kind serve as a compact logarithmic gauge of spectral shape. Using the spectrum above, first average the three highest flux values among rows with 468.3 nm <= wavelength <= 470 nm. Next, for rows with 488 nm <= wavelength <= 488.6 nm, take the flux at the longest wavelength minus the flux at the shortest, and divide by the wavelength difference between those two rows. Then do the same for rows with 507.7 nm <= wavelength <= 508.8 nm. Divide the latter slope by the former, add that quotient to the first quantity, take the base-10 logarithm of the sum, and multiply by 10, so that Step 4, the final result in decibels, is 11.3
